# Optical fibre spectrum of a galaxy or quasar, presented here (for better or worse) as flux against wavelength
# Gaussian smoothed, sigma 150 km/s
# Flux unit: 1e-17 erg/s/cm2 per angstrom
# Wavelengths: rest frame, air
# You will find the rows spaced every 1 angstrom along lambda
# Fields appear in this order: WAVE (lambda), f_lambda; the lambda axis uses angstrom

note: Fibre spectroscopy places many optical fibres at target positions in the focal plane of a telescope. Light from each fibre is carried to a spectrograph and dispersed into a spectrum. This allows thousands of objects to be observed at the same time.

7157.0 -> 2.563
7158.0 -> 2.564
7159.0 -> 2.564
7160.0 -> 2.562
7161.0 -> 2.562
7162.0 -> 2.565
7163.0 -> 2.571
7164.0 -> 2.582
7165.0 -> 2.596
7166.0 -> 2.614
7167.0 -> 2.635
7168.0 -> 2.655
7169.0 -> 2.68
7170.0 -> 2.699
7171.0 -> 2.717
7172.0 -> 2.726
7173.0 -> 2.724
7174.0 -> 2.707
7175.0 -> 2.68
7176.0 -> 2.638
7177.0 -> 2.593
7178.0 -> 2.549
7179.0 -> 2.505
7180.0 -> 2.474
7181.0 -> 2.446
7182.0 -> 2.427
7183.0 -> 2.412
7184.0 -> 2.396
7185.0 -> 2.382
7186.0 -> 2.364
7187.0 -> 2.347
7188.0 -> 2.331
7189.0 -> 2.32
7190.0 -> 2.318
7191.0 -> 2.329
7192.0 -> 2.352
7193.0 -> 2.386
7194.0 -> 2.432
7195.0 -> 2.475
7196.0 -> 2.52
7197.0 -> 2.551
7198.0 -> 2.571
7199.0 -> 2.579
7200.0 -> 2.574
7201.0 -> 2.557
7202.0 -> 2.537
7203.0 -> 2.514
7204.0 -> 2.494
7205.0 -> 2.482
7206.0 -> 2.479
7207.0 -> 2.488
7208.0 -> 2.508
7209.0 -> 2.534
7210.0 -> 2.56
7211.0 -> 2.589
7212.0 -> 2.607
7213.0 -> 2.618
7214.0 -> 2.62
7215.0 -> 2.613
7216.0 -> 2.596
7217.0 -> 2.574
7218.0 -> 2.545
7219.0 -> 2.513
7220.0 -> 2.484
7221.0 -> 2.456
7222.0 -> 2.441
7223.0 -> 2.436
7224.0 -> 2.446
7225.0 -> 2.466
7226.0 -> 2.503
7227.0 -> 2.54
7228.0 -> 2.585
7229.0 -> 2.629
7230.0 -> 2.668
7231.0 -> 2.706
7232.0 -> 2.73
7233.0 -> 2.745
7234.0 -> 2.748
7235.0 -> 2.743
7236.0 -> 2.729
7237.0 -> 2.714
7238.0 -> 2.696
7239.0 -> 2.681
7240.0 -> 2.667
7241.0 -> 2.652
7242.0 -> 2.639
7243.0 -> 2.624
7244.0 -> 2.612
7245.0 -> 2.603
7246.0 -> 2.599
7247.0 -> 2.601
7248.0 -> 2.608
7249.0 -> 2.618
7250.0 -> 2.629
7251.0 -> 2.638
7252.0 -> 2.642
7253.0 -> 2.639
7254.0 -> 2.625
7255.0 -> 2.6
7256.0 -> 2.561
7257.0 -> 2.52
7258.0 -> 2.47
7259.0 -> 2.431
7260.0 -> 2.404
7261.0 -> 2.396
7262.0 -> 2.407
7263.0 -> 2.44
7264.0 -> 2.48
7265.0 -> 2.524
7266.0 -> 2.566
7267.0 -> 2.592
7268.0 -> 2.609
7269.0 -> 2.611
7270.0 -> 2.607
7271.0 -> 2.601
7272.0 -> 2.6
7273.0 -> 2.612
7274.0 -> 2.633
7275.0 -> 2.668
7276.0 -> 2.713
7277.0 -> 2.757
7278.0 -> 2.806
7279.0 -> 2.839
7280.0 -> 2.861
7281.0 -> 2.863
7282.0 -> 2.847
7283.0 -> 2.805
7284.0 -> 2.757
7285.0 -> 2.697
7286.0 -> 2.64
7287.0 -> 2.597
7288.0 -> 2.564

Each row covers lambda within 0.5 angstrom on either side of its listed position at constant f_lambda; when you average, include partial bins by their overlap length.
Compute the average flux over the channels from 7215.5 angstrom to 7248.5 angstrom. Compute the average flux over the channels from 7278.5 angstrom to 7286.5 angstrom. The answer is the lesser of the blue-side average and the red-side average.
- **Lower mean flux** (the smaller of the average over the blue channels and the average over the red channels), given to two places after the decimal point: 2.61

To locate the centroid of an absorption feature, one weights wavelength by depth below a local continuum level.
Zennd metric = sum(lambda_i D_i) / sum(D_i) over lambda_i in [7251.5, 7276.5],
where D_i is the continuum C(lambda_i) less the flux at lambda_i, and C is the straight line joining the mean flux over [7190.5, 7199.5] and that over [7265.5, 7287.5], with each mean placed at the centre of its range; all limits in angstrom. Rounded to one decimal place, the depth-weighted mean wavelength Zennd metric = 7263.2 angstrom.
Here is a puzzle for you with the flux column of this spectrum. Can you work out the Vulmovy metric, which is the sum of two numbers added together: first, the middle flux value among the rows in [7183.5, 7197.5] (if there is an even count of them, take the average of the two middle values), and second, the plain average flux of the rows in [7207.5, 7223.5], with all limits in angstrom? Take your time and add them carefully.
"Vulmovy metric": 4.92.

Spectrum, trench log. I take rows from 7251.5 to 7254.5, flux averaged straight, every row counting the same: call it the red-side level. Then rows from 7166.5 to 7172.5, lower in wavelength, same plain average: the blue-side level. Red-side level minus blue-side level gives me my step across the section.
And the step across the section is -0.05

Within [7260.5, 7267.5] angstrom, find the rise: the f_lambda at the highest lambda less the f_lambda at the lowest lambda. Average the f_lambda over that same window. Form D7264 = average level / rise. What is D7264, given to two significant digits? 13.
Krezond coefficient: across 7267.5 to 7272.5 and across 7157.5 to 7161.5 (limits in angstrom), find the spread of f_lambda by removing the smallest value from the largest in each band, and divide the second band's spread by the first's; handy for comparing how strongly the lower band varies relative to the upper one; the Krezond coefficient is 0.2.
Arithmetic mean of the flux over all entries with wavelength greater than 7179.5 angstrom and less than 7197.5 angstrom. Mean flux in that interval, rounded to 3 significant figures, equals 2.40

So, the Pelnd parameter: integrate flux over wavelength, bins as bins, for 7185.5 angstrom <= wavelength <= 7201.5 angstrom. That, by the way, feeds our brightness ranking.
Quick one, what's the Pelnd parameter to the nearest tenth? 39.0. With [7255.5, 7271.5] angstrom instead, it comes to 40.2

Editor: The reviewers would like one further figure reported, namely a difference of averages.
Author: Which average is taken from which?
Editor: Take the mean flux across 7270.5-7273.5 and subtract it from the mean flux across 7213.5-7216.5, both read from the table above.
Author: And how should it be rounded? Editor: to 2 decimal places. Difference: 0.01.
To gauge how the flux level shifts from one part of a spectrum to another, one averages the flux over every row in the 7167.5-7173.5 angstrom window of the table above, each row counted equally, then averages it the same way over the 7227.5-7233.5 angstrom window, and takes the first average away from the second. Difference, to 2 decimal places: -0.02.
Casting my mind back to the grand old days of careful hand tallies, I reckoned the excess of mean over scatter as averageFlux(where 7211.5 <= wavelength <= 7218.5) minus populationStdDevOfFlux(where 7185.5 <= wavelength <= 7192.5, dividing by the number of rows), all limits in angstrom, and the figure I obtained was 2.58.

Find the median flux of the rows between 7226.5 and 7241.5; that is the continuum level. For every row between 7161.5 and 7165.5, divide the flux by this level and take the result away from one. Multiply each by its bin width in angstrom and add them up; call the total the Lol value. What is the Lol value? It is 0.17 angstrom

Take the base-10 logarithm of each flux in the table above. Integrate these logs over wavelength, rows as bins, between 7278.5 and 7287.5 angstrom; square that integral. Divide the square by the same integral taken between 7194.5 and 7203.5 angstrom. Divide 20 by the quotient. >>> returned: 4.61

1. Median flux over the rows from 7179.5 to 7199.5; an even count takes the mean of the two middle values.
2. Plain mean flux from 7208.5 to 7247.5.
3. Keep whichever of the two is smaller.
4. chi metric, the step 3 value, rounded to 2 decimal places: 2.40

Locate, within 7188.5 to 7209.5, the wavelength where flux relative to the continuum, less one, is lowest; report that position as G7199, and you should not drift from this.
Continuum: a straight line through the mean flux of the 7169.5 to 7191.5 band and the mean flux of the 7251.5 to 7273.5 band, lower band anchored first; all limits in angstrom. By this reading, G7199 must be 7190.0 angstrom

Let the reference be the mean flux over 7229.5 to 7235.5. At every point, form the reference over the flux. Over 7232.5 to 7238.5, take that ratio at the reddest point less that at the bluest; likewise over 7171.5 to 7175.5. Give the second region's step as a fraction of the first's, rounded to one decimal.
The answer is 1.0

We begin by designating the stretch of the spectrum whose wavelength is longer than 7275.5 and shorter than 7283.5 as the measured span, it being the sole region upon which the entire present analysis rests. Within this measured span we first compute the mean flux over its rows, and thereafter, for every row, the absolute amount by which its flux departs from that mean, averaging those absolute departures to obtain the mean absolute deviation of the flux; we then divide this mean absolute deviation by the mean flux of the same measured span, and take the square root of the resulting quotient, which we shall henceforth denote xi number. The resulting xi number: 0.121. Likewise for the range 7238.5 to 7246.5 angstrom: 0.098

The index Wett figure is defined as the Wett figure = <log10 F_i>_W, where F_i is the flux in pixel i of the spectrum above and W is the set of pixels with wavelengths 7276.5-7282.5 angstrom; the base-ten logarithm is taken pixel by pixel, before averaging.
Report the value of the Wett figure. 0.45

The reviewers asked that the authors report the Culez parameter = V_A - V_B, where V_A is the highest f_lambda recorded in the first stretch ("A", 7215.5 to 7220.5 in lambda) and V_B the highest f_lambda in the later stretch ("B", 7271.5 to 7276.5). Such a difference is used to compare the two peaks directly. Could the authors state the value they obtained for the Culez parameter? -0.12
